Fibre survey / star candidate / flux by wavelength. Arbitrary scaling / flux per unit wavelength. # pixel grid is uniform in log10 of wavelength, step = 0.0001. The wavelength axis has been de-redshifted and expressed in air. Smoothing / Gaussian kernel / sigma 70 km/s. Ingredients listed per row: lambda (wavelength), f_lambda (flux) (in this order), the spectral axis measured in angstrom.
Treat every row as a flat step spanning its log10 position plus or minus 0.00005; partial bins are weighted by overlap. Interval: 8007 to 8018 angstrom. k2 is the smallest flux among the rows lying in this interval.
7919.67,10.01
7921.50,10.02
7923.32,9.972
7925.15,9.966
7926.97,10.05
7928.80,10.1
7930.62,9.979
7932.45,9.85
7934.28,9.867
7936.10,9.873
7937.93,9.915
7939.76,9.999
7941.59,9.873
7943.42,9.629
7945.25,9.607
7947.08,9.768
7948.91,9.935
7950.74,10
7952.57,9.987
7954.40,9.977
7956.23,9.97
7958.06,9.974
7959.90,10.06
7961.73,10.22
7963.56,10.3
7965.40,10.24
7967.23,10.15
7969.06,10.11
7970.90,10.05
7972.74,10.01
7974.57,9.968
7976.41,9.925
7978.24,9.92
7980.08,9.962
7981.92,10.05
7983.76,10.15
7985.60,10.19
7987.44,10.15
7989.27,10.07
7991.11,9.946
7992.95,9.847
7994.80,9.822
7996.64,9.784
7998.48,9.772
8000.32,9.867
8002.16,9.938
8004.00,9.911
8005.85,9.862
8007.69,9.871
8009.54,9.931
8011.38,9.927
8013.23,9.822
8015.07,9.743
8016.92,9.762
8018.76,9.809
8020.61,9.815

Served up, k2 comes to 9.743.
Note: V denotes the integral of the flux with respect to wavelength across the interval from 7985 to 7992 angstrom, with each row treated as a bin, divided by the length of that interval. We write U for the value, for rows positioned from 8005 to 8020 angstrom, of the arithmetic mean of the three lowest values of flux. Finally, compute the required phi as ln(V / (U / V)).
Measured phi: 2.34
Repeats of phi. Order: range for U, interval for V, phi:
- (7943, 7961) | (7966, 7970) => 2.37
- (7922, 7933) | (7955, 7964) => 2.33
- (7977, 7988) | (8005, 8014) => 2.28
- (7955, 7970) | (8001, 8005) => 2.29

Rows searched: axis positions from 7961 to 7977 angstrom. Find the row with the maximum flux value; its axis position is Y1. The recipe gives 7963.56 angstrom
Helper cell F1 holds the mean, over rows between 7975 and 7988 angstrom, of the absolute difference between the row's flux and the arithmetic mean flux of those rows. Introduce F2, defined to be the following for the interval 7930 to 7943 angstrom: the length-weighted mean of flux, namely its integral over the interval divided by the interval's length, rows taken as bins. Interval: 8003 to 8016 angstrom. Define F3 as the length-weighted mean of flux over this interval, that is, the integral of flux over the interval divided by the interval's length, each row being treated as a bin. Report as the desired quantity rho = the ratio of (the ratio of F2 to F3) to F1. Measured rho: 10.3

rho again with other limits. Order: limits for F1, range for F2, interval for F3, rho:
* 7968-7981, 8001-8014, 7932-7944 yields 18.1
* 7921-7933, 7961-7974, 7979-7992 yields 17.9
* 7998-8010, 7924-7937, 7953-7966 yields 24.1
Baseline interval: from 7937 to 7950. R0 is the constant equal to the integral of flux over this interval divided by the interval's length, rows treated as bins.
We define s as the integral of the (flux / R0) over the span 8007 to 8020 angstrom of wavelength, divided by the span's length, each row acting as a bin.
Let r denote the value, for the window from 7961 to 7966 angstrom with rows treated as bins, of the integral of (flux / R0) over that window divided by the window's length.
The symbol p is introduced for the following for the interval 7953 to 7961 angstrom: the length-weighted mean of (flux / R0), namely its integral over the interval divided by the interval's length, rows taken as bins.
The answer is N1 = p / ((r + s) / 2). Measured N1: 1.00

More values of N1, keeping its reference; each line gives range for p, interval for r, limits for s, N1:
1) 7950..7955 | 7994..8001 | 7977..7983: 1.01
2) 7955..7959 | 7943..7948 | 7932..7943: 1.02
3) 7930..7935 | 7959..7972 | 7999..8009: 0.99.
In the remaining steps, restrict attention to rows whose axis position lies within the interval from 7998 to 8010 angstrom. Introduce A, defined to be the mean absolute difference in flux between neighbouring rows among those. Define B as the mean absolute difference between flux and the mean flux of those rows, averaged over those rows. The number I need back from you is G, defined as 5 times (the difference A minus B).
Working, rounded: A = 0.052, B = 0.04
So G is 0.05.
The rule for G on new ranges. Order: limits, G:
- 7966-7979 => -0.17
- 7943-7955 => -0.39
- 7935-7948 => -0.04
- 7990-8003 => 0.01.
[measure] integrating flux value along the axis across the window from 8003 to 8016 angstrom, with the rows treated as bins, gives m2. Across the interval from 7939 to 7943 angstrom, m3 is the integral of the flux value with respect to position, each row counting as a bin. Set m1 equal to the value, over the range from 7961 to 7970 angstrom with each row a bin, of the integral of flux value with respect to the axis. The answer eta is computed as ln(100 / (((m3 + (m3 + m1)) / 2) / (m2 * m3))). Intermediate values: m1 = 92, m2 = 128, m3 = 40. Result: 8.69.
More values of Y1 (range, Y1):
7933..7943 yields 7939.76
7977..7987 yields 7985.60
